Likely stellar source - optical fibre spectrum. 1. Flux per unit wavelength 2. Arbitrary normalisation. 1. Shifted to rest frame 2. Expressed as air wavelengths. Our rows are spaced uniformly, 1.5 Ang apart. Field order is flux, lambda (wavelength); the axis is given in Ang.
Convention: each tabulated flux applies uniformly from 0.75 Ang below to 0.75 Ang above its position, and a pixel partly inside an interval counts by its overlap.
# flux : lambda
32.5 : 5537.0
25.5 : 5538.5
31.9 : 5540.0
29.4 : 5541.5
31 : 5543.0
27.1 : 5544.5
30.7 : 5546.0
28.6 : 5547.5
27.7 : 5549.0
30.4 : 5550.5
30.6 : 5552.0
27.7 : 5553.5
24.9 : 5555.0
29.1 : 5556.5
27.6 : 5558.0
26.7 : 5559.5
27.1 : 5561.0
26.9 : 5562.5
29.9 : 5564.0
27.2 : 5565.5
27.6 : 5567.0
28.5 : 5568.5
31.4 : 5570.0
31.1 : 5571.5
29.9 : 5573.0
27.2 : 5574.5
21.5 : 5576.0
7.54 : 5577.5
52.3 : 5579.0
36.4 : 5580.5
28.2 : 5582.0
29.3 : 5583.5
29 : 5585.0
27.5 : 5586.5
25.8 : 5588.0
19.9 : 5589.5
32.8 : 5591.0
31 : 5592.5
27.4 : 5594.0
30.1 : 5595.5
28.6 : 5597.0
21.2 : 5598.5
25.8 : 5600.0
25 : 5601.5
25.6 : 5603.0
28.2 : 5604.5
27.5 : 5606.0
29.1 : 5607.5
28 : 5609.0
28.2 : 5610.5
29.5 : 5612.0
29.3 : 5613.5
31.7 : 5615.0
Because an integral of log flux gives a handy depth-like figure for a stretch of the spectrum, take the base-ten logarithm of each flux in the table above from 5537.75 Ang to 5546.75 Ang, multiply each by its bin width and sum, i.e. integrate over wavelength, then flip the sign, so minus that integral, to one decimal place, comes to -13.2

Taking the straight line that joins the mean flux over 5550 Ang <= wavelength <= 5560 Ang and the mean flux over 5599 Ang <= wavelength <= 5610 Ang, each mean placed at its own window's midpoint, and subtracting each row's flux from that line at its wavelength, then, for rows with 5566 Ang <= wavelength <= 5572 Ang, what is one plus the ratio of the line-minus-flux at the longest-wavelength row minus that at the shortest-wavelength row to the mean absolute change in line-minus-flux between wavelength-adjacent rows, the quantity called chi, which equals -2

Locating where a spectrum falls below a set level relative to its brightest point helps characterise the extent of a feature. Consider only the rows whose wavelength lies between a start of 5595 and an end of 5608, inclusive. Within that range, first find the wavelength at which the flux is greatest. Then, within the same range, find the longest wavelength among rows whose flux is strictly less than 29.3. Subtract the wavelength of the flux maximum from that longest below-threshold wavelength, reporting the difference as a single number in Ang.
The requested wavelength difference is 12.0 Ang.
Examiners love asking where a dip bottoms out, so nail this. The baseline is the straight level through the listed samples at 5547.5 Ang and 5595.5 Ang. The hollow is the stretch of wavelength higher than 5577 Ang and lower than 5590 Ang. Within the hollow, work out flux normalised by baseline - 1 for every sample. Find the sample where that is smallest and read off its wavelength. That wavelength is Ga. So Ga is 5577.5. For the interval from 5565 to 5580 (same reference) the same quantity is 5577.5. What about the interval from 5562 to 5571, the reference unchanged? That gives 5562.5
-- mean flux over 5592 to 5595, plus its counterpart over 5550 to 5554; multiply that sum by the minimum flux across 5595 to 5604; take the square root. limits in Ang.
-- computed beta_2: 35.3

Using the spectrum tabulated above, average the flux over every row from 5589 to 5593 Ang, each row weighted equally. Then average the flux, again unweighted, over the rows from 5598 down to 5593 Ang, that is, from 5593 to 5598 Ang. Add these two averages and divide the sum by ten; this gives 5.66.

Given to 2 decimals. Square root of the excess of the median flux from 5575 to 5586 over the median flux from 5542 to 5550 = 0.63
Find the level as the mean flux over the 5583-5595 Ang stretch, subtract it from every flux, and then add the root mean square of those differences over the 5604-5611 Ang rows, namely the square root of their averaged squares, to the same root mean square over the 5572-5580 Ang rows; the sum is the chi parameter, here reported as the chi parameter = 15.2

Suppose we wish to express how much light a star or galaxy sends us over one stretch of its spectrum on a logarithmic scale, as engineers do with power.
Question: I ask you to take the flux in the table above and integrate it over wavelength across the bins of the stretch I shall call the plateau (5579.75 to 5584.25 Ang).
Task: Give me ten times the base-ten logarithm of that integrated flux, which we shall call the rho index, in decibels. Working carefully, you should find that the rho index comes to 21.5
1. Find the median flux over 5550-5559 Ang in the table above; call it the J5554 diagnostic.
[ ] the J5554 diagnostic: 28.4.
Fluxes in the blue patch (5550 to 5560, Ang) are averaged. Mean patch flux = 28.1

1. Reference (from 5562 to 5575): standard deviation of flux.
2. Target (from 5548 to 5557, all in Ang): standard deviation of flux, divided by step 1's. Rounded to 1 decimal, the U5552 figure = 1.2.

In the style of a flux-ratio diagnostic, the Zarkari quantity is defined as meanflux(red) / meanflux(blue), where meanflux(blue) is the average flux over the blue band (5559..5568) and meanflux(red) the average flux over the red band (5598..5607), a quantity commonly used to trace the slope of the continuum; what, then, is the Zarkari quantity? 0.93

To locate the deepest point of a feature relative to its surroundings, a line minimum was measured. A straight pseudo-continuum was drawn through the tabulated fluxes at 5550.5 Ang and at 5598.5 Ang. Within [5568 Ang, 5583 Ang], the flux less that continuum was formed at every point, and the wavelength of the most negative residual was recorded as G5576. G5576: 5577.5 Ang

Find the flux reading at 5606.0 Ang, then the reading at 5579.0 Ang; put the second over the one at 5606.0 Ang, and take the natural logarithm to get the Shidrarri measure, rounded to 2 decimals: 0.64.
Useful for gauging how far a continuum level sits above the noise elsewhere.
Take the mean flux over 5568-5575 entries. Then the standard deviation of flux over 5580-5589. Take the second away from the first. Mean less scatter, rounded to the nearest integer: 26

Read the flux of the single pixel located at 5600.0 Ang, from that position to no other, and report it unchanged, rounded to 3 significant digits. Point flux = 25.8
